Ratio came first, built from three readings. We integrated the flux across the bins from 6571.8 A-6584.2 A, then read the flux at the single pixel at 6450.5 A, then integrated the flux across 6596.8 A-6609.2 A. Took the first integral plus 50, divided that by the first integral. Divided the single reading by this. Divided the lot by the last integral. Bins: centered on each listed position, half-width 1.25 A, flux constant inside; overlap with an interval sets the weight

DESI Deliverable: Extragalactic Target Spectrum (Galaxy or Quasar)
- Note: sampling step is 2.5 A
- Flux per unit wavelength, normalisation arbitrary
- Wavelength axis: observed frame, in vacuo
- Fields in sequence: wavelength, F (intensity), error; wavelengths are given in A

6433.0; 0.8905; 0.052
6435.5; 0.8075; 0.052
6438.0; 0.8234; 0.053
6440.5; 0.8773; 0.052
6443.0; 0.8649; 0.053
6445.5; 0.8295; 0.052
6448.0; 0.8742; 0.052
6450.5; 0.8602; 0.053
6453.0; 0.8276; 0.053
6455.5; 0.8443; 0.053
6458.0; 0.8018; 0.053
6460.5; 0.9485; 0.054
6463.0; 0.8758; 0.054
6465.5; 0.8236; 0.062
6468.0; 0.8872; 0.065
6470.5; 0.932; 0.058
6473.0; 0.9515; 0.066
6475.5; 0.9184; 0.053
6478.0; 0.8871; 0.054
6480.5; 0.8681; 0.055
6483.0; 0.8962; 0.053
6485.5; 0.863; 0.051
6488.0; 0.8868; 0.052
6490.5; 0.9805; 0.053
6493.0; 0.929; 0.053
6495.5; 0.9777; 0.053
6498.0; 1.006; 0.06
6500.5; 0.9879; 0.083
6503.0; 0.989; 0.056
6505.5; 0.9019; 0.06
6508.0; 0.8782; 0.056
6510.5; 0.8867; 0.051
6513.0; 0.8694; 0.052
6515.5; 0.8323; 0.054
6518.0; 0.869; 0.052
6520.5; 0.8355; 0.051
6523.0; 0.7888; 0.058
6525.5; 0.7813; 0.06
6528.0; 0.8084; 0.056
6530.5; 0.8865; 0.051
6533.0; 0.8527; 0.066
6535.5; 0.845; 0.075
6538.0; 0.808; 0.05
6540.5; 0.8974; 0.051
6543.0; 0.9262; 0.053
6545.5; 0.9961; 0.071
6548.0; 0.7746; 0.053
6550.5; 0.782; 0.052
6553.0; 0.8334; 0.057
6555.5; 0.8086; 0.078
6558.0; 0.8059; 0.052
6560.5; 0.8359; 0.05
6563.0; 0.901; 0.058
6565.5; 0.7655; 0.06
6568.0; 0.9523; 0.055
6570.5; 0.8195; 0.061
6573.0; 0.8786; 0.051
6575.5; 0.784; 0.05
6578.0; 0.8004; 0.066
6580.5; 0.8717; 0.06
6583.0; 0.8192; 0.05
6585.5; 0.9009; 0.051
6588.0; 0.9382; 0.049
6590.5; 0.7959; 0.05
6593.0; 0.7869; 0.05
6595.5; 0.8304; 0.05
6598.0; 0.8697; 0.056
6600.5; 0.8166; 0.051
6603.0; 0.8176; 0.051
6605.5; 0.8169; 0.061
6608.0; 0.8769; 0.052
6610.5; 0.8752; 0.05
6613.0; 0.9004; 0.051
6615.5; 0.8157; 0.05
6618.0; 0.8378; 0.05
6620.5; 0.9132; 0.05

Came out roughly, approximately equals 0.0141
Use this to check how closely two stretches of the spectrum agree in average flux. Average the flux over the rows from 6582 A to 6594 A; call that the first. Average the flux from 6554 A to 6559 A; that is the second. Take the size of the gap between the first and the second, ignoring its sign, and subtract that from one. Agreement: 0.959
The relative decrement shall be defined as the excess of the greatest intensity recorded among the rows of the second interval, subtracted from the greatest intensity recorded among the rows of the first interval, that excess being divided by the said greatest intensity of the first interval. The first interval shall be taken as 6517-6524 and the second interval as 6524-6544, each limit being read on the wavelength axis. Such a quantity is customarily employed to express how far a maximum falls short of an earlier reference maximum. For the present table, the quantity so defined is -0.07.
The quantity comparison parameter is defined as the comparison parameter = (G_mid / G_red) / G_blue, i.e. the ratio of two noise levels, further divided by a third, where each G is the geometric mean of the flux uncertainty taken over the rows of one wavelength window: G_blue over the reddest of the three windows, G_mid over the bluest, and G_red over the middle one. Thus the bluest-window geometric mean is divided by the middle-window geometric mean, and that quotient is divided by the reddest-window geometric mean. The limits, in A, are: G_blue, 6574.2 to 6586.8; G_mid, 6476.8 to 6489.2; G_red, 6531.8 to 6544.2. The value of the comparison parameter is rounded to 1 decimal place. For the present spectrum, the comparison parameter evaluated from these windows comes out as 16.5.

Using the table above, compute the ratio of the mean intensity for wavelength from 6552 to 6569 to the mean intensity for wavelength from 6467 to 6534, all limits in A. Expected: 0.94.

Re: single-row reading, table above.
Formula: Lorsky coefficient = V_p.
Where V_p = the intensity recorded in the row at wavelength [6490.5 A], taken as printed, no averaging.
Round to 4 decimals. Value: 0.9805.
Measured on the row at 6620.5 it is 0.9132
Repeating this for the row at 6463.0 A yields 0.8758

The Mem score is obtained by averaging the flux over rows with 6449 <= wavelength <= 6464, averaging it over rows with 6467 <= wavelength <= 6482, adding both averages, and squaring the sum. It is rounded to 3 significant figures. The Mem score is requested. 3.12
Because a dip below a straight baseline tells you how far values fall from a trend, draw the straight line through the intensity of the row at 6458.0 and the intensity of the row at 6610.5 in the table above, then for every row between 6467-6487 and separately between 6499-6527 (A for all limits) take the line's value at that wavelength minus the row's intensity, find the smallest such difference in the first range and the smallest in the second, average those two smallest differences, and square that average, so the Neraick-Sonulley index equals 0.024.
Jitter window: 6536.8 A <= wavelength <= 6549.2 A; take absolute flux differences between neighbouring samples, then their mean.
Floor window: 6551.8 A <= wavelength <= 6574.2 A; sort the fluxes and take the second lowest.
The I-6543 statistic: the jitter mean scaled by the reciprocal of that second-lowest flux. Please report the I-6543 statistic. 0.13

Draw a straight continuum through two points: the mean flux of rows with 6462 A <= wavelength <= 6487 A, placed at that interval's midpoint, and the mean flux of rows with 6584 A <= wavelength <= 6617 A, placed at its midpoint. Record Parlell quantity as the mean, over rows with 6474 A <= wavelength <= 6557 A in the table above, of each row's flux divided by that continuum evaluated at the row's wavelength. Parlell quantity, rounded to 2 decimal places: 1.00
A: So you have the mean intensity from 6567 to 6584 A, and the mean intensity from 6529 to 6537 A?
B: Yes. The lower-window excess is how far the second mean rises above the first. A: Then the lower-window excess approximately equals 0.01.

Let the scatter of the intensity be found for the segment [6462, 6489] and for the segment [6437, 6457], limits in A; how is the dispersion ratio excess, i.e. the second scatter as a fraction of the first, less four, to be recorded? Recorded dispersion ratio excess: -3.4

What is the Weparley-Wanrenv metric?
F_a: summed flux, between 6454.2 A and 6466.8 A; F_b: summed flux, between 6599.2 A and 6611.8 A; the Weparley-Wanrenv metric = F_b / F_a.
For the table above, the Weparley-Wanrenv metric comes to 1.0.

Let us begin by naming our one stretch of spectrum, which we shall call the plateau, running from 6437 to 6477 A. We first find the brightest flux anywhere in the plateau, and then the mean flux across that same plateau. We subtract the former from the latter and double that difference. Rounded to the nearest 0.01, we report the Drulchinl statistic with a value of -0.16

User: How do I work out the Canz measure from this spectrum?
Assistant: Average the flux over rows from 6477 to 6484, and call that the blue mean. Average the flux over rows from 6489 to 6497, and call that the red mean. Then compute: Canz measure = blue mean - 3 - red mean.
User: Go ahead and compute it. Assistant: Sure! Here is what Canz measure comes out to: -3.08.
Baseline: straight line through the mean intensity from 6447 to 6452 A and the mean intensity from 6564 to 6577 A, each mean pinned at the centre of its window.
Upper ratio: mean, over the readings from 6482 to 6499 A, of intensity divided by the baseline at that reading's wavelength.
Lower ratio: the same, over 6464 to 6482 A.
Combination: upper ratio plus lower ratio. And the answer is 2.13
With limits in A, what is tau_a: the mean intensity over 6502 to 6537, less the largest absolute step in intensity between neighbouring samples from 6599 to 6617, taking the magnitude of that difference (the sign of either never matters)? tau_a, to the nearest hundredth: 0.77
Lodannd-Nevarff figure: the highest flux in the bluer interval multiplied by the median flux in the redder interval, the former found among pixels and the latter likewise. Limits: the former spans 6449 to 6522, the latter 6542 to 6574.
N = 0.838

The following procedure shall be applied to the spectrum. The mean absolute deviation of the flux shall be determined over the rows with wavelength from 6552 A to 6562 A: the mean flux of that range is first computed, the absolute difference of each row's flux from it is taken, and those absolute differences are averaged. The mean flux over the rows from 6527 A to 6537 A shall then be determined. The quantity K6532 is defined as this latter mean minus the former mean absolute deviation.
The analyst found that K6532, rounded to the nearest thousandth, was 0.834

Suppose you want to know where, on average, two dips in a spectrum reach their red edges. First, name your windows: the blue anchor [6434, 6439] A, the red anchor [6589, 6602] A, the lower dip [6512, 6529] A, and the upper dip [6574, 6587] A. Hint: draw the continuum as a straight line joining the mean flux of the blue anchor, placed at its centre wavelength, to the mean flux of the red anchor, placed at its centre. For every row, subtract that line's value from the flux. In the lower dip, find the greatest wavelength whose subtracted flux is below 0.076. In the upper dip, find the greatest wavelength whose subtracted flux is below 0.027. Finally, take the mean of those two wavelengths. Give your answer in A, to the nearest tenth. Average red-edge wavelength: 6555.5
